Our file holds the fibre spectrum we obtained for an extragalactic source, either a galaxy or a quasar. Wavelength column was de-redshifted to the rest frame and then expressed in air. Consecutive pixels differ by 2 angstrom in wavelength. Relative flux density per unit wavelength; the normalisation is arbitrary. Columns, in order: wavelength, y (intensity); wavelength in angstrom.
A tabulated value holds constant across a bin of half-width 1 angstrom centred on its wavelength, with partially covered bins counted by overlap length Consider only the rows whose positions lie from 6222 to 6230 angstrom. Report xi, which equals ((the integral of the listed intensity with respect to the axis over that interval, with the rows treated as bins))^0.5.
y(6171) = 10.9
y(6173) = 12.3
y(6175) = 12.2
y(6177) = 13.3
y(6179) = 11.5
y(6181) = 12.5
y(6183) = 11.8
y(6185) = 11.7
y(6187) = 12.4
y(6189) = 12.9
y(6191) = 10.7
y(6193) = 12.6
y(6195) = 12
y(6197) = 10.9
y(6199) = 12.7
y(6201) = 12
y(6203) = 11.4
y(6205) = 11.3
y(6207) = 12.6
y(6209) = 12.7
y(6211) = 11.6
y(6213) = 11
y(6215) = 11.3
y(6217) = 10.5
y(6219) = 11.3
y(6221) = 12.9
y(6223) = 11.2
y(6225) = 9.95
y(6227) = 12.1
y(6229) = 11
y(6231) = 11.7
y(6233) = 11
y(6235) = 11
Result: 9.41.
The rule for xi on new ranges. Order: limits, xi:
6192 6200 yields 9.82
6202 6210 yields 9.80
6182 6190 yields 9.88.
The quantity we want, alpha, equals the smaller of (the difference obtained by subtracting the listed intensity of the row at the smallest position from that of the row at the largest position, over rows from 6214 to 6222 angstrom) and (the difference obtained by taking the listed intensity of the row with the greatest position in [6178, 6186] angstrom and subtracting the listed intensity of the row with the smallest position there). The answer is 0.2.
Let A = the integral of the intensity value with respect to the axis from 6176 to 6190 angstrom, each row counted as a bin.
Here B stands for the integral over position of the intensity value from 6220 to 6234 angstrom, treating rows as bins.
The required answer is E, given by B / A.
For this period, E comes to 0.93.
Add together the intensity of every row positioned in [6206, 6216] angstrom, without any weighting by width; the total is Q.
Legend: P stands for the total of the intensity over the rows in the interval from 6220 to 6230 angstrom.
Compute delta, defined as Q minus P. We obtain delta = 2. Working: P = 57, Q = 59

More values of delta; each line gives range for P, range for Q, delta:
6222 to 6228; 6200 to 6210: 27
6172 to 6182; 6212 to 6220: -18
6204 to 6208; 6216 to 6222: 11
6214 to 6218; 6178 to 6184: 14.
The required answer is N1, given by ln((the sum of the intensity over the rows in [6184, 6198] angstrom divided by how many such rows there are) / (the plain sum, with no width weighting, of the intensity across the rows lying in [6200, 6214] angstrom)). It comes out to -1.94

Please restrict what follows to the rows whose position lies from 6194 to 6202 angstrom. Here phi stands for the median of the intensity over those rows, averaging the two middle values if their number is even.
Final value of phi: 12.0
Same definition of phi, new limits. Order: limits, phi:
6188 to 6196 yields 12.3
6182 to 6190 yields 12.1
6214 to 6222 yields 11.3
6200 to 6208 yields 11.7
